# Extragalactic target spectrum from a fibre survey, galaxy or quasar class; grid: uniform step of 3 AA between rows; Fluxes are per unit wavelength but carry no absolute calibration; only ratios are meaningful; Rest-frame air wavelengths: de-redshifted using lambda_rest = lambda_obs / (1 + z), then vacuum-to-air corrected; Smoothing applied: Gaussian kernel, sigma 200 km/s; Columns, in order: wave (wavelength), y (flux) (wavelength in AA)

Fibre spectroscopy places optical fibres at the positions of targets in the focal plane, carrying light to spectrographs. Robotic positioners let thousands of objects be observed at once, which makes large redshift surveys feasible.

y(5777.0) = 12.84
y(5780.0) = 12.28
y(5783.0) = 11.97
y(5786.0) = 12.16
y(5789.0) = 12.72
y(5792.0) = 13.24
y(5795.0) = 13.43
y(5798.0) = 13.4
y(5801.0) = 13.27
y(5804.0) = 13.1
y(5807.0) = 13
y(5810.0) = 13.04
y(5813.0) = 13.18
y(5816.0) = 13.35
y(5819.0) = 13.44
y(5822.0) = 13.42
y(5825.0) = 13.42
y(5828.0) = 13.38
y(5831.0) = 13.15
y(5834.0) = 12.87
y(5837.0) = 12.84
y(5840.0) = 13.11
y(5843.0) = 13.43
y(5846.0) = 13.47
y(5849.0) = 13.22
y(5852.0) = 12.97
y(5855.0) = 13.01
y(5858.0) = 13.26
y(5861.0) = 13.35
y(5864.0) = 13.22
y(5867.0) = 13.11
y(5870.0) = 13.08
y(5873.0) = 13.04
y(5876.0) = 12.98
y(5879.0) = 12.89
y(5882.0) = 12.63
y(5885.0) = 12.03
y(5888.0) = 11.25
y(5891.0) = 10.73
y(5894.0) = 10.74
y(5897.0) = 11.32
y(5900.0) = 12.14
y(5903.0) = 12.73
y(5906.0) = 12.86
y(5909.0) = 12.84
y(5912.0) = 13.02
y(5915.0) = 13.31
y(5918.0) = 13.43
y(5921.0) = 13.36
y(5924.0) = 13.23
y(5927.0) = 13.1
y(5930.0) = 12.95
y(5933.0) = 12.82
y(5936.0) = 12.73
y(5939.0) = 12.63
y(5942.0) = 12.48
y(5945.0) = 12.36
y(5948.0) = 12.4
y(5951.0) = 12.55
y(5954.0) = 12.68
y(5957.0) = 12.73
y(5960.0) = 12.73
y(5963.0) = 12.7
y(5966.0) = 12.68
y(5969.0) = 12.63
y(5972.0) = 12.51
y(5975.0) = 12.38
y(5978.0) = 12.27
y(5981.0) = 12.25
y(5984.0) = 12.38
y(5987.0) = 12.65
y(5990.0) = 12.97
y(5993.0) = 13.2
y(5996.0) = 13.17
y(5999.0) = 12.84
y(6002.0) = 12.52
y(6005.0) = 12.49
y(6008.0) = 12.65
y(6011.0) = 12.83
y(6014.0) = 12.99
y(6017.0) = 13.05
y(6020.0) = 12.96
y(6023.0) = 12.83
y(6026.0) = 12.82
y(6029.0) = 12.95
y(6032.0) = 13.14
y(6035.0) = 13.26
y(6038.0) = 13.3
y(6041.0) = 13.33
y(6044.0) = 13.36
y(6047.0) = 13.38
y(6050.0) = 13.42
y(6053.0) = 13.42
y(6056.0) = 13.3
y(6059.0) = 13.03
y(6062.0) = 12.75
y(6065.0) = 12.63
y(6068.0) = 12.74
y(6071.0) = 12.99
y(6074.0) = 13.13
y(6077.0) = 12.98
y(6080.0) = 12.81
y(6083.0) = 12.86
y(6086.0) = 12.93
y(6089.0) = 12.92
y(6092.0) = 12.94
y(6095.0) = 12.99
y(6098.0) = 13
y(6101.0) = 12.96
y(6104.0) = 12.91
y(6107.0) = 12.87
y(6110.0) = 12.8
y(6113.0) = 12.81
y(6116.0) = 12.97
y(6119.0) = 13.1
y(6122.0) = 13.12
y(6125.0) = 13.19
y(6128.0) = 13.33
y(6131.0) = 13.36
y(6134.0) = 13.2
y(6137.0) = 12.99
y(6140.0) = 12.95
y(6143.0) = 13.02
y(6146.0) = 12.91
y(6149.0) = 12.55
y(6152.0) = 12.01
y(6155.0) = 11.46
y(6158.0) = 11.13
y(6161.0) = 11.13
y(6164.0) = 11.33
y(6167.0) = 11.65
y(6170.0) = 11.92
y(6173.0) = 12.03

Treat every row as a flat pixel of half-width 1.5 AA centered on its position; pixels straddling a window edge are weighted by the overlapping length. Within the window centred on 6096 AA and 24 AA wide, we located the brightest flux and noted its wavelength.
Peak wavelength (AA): 6098.0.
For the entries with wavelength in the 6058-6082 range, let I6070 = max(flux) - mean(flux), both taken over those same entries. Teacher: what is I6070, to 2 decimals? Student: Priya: 0.25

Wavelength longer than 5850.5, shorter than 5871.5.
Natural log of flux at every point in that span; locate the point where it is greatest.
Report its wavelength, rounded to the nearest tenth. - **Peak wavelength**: 5861.0 AA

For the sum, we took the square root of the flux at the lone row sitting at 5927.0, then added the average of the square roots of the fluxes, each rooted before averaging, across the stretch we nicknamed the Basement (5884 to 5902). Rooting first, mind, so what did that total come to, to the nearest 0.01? 6.99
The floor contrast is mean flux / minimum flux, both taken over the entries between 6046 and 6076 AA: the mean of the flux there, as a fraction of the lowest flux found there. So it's 1.04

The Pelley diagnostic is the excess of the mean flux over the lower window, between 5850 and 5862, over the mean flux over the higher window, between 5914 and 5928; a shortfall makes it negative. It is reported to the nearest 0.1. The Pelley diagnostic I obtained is -0.1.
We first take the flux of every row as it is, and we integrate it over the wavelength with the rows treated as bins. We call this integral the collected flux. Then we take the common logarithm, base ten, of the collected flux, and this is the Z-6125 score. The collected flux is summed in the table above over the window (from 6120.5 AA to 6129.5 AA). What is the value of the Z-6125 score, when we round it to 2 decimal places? 2.08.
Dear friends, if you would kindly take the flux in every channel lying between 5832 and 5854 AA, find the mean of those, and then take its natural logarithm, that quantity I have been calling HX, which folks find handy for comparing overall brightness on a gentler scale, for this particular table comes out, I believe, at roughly 2.57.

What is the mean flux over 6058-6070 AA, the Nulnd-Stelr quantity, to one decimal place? 12.8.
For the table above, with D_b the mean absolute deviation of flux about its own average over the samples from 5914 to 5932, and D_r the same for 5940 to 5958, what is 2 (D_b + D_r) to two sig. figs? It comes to 0.51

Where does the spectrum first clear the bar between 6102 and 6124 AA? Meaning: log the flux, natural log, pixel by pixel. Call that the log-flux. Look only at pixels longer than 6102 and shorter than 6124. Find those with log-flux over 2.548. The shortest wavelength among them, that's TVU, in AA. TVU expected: 6104.0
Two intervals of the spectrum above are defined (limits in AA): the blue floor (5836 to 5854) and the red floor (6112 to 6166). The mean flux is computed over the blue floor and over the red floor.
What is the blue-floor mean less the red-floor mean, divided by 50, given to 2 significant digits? 0.012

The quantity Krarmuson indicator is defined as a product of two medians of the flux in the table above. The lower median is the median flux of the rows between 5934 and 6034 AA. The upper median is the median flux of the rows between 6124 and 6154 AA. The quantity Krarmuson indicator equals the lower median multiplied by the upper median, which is 165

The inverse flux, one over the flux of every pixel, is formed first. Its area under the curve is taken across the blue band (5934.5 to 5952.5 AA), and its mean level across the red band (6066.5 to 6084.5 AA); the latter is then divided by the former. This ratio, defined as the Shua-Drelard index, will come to 0.0539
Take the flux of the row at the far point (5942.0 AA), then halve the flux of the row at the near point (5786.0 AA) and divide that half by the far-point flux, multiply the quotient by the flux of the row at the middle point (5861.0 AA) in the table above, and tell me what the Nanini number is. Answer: 6.5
